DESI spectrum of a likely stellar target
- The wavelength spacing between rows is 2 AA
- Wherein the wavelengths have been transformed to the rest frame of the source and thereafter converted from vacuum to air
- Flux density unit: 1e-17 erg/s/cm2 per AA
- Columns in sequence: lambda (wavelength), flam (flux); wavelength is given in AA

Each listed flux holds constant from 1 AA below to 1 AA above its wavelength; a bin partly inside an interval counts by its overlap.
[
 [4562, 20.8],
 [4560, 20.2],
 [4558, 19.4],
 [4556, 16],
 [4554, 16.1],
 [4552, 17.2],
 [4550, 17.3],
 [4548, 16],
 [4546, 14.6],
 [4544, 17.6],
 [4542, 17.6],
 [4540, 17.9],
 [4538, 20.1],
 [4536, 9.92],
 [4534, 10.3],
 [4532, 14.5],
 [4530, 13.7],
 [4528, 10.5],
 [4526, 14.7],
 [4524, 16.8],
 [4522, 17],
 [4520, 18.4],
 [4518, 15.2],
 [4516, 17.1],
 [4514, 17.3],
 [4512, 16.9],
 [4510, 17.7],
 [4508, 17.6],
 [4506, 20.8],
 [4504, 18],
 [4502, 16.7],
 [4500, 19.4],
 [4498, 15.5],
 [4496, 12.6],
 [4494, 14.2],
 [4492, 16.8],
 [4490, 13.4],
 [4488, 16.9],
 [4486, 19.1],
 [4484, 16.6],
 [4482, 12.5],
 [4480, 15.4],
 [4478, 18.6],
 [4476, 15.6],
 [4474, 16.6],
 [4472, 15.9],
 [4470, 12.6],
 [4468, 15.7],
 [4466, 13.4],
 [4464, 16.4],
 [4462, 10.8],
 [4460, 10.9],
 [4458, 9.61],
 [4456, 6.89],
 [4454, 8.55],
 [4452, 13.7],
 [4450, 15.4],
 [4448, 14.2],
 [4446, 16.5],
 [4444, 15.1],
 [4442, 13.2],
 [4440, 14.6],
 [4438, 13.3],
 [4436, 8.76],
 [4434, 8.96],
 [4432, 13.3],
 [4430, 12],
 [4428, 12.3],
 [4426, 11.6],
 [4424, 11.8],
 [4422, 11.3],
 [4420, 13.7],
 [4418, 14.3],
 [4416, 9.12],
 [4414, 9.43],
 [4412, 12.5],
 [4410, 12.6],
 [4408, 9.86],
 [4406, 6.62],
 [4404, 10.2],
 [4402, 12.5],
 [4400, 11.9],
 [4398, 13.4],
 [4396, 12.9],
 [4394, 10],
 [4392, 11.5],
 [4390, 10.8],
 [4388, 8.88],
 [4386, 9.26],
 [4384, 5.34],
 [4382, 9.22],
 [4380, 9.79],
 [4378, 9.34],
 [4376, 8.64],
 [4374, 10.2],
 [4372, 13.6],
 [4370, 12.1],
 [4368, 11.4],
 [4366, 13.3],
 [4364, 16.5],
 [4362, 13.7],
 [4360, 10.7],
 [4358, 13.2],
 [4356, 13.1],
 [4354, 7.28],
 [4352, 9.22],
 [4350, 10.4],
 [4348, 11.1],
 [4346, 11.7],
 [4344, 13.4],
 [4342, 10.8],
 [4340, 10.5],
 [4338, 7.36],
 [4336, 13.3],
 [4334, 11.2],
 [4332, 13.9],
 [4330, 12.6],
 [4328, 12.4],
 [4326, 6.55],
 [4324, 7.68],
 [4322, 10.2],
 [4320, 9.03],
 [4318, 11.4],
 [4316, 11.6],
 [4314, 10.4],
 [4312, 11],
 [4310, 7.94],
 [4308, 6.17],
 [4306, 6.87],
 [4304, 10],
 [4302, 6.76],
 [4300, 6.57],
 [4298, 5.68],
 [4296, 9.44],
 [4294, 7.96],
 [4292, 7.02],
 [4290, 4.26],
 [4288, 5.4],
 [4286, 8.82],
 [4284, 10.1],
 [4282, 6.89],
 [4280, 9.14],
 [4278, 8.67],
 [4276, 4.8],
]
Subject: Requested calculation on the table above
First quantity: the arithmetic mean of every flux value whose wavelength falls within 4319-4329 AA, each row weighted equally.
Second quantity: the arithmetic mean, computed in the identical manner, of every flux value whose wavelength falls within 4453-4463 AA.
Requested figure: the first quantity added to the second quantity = 19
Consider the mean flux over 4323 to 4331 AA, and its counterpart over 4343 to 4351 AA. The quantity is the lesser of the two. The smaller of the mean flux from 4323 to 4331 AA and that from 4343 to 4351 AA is 9.8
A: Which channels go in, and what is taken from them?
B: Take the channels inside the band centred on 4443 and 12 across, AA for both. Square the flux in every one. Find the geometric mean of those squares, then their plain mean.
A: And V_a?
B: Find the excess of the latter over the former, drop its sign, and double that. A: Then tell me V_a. 5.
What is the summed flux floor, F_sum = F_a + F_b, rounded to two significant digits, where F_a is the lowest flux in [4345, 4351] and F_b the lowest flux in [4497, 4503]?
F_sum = 26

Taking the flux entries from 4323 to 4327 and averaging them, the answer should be 7.1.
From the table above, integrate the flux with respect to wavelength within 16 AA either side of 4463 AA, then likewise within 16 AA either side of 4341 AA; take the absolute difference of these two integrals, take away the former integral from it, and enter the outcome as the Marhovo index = -350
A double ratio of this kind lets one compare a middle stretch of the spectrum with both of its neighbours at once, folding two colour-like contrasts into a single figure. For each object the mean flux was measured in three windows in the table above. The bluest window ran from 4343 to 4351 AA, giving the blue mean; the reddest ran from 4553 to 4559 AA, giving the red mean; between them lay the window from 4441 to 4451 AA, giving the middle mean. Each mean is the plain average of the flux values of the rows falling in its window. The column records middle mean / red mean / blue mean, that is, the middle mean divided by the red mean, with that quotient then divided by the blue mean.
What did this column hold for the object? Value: 0.074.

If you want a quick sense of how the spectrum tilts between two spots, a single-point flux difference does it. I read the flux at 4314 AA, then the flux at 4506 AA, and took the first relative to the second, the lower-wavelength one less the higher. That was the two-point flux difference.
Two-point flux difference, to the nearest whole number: -10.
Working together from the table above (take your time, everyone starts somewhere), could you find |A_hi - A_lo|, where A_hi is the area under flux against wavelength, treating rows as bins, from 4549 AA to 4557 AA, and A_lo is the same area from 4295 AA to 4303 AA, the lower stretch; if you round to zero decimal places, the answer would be 76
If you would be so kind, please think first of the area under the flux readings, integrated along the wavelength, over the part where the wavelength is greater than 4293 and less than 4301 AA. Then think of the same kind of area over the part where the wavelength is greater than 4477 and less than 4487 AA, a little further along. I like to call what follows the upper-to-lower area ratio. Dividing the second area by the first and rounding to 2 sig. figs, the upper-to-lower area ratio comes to 2.8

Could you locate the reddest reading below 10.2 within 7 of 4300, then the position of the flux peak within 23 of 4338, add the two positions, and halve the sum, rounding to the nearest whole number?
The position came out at 4319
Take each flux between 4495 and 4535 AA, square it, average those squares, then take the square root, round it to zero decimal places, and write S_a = 16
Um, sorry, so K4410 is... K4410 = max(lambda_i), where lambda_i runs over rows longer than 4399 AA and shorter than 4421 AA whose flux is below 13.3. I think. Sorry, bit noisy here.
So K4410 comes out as 4416 AA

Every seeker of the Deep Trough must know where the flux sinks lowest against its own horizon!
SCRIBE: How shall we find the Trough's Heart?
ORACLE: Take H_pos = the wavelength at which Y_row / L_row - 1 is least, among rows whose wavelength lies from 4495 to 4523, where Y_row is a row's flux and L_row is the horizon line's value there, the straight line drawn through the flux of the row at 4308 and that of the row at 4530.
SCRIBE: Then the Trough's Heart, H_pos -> 4496 AA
